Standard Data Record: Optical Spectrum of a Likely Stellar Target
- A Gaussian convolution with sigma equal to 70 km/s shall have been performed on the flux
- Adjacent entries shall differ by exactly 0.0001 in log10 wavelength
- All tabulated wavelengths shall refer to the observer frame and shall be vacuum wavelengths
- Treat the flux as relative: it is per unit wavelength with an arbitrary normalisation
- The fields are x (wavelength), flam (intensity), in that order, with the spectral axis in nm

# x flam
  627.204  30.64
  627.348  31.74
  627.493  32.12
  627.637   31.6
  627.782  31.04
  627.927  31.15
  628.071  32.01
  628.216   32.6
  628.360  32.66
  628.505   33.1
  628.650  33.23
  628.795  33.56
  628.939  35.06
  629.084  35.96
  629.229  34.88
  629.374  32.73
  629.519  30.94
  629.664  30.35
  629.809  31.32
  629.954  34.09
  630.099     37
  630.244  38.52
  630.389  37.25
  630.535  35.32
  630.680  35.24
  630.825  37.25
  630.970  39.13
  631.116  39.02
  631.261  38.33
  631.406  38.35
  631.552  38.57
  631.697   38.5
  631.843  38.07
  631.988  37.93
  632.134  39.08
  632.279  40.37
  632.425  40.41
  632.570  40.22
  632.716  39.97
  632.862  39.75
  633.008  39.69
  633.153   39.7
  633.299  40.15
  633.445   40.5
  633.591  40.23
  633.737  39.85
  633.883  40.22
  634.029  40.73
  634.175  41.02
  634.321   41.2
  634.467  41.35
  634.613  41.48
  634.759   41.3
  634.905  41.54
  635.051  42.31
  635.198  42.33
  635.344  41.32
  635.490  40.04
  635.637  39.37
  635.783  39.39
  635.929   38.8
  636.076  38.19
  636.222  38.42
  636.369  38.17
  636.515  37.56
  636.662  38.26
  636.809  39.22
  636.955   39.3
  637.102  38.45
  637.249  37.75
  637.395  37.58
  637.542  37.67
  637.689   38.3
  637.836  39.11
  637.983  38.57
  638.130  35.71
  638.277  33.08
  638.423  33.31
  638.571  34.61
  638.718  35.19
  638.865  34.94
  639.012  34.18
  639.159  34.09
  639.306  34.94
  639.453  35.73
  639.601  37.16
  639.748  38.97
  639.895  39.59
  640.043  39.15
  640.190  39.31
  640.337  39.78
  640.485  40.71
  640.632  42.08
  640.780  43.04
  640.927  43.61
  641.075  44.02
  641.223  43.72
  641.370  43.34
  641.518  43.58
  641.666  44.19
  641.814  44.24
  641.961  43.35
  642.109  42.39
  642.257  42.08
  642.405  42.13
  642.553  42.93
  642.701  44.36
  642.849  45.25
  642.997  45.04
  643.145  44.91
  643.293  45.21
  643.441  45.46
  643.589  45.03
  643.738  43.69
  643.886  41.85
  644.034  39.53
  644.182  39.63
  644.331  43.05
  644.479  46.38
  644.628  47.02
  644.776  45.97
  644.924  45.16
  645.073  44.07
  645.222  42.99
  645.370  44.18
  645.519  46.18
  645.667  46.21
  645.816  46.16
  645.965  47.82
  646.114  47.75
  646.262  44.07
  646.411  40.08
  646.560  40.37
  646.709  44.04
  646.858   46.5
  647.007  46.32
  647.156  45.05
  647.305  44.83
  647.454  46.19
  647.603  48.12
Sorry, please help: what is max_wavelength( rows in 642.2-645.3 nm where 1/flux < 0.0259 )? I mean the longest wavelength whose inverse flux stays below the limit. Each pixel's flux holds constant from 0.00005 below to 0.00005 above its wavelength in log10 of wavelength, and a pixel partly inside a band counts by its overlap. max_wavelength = 645.222 nm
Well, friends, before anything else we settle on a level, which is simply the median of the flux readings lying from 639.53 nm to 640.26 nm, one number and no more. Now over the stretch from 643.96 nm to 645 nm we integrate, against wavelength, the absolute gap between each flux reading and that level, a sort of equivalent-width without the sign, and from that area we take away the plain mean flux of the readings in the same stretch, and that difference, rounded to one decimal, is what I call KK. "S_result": -39.0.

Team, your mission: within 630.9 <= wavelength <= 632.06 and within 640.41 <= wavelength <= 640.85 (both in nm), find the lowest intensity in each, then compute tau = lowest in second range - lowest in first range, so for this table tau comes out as 2.8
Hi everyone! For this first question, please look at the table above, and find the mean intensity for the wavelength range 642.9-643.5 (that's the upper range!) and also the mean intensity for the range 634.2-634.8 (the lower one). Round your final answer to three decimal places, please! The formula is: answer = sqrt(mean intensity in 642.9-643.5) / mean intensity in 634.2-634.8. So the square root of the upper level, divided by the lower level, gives 0.163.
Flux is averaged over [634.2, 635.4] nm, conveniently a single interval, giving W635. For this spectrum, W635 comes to 41.6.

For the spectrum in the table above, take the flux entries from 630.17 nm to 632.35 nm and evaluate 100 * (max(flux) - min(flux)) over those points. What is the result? 513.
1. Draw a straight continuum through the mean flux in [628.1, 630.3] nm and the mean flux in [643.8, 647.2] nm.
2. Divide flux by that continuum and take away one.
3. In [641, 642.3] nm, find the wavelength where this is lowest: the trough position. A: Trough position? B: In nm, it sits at 642.257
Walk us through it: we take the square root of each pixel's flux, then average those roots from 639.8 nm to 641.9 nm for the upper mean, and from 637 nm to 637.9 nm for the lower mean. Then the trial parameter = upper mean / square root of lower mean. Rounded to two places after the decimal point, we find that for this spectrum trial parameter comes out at 2.61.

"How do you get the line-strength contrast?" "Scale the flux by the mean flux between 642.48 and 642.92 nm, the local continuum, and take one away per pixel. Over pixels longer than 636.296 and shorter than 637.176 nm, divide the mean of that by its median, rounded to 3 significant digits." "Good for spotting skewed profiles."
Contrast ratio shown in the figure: 0.976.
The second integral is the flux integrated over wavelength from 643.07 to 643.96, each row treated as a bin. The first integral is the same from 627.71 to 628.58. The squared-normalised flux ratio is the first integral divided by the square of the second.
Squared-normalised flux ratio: 0.0179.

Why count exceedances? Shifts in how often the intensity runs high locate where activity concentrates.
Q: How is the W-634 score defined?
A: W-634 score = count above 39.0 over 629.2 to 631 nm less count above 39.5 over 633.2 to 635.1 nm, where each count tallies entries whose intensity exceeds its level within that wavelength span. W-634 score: -12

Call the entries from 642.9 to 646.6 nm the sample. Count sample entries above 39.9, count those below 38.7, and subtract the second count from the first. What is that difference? 23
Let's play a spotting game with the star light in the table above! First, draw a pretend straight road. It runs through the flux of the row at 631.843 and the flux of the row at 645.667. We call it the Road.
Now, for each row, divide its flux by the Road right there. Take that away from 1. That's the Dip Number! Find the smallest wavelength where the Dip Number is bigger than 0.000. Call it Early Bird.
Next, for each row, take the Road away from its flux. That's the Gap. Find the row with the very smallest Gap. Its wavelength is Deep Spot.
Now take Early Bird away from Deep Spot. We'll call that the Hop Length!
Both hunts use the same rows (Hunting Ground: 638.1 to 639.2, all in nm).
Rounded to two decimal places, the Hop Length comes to 0.15 nm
